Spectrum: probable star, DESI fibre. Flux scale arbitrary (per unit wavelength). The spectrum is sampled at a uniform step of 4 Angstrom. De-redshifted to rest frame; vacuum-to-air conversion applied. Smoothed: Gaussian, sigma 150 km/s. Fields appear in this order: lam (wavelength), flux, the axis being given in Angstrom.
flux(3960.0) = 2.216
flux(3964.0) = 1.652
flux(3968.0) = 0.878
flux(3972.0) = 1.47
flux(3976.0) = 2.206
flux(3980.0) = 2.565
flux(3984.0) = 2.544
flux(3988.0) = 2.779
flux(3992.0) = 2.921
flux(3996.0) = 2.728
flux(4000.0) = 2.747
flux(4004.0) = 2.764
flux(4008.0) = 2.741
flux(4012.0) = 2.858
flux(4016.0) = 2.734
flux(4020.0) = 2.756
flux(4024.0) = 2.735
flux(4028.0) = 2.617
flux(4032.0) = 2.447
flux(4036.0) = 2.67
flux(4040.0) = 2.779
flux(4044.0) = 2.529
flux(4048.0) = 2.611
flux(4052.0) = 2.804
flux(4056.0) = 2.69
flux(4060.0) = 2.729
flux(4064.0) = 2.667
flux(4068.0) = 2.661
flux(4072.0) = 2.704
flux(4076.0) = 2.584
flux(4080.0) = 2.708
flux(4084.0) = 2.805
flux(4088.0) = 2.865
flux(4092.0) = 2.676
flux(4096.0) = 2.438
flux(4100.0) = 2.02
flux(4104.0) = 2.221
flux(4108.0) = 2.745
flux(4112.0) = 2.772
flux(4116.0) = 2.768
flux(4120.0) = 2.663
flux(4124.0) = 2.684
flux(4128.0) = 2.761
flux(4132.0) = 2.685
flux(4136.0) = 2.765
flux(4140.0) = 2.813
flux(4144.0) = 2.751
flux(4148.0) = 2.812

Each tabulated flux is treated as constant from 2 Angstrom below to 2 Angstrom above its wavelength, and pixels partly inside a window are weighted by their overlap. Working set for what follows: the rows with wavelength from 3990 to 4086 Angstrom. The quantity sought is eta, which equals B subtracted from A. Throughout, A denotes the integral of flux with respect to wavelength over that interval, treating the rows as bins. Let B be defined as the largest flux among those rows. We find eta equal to 257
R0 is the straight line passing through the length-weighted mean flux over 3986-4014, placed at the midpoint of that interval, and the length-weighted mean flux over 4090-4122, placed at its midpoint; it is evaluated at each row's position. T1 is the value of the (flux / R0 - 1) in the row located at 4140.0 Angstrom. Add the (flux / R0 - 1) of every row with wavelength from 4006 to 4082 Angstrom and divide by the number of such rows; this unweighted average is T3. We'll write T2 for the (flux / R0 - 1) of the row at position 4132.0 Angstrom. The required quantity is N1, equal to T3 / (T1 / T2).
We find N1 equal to 0.000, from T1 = 0.15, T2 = 0.08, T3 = 0.000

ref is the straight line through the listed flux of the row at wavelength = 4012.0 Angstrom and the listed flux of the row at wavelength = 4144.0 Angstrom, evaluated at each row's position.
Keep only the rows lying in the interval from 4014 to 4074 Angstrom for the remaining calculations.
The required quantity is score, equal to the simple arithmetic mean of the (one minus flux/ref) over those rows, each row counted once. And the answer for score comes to 0.06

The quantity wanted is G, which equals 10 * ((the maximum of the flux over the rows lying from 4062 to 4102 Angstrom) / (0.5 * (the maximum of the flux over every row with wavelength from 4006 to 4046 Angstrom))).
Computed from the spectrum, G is 20.0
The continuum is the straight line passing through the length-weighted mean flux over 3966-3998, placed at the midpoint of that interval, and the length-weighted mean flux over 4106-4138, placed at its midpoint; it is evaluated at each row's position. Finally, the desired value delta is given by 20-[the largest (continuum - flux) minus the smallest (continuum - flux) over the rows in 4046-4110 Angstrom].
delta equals 19.1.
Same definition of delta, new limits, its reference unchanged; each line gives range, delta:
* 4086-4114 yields 19.1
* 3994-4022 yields 19.9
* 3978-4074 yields 19.4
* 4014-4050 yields 19.7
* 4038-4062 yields 19.7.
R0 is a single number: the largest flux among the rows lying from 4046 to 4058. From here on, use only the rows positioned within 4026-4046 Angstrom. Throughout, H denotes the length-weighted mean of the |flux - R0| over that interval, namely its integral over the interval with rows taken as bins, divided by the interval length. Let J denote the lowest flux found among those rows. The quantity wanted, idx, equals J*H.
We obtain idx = 0.48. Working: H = 0.20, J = 2.447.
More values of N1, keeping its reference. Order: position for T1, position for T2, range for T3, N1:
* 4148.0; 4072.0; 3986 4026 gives 0.000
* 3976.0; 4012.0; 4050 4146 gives -0.007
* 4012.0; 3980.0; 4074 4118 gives -0.042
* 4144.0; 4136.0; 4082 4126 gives 0.024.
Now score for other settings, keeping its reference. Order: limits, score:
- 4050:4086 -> 0.04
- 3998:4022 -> 0.03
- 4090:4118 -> 0.09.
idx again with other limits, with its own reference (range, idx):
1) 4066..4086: 0.29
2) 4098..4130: 0.45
